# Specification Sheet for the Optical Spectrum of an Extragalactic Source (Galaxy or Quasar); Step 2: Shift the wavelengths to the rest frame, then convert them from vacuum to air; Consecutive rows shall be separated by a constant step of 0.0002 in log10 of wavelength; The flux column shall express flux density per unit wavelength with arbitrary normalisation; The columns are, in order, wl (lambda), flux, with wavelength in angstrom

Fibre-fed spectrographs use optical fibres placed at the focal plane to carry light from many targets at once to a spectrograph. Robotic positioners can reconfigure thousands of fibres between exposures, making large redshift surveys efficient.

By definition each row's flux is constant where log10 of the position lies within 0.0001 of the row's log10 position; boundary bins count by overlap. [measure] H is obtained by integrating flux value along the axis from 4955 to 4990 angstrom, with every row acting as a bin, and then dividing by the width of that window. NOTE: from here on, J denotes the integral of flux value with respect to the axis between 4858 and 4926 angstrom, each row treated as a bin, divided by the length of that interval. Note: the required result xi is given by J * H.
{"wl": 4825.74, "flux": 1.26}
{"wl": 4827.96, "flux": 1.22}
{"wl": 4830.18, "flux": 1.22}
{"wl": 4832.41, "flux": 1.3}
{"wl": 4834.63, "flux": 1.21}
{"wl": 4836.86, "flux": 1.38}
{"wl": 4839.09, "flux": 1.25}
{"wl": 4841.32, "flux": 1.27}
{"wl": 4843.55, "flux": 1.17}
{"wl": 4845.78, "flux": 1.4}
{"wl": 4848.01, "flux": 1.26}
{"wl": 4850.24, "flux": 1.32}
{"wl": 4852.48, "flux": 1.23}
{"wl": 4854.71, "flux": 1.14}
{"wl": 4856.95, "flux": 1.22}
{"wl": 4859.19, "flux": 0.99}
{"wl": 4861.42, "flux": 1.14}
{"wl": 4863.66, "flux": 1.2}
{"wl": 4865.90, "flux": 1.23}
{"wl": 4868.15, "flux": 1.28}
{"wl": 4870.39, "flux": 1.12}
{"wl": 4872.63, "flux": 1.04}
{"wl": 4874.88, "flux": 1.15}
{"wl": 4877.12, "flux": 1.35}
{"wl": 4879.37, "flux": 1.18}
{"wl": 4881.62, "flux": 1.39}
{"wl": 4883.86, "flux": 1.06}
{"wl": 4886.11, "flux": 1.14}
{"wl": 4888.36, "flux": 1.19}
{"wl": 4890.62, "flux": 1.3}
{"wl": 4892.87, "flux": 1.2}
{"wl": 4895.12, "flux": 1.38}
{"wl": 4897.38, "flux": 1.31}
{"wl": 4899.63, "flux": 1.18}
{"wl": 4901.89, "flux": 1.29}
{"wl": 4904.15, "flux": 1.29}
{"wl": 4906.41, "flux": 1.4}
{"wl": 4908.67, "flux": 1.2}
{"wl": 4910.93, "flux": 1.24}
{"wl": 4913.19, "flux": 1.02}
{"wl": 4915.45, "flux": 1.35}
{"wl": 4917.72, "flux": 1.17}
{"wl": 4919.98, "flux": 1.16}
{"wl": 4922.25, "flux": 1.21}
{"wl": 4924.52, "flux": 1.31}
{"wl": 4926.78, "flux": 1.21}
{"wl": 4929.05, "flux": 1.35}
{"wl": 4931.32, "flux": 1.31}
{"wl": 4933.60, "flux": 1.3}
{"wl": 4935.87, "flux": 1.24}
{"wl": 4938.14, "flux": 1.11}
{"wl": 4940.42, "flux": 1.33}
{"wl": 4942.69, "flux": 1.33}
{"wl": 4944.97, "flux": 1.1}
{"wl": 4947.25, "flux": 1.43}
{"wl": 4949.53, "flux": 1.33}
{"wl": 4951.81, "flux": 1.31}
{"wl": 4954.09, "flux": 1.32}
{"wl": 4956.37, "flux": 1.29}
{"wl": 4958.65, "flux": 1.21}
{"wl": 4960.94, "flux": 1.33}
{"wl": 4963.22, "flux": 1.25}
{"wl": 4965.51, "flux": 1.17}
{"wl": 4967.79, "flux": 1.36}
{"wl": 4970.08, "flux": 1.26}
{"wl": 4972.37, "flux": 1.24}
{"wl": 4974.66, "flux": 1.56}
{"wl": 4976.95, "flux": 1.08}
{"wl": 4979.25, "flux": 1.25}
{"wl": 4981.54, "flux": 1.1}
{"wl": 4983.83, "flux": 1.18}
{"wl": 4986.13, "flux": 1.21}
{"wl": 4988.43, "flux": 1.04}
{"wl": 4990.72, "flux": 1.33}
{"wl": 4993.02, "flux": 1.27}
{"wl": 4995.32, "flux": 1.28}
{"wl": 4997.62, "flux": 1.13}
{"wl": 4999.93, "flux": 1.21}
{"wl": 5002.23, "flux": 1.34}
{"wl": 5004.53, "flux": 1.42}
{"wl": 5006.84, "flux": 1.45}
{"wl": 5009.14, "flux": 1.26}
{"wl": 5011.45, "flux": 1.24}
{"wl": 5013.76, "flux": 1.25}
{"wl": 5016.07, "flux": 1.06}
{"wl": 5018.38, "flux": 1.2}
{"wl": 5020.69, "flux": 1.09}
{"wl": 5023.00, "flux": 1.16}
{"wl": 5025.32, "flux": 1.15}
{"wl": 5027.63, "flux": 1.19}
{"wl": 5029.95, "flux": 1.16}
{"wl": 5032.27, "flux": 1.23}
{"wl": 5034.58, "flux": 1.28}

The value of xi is 1.50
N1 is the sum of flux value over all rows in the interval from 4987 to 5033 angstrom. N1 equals 24.5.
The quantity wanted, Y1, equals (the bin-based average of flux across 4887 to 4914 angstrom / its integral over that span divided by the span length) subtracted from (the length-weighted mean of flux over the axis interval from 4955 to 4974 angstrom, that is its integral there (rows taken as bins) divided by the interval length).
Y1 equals 0.02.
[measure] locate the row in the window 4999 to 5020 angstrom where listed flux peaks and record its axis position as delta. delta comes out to 5006.84 angstrom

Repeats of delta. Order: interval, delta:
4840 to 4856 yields 4845.78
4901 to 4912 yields 4906.41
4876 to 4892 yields 4881.62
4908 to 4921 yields 4915.45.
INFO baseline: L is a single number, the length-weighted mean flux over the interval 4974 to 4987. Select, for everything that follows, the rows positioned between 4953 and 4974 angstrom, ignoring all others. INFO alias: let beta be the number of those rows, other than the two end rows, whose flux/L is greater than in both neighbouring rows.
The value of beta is 2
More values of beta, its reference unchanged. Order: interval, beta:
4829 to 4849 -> 4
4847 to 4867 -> 2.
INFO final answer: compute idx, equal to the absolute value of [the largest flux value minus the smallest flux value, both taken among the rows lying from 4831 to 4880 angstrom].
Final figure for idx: 0.41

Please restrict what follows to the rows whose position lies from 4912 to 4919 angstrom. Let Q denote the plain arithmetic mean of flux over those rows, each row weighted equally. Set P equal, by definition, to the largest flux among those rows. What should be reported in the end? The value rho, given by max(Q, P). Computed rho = 1.35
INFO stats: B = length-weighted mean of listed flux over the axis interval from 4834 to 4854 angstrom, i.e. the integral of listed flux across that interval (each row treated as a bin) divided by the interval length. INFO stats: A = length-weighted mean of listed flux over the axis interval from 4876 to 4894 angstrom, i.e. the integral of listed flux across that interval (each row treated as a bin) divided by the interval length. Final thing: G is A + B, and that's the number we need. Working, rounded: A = 1.23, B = 1.28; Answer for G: 2.50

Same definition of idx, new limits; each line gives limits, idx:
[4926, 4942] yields 0.24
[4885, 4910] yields 0.26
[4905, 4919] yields 0.38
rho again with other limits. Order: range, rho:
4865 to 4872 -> 1.28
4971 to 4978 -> 1.56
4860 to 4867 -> 1.23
